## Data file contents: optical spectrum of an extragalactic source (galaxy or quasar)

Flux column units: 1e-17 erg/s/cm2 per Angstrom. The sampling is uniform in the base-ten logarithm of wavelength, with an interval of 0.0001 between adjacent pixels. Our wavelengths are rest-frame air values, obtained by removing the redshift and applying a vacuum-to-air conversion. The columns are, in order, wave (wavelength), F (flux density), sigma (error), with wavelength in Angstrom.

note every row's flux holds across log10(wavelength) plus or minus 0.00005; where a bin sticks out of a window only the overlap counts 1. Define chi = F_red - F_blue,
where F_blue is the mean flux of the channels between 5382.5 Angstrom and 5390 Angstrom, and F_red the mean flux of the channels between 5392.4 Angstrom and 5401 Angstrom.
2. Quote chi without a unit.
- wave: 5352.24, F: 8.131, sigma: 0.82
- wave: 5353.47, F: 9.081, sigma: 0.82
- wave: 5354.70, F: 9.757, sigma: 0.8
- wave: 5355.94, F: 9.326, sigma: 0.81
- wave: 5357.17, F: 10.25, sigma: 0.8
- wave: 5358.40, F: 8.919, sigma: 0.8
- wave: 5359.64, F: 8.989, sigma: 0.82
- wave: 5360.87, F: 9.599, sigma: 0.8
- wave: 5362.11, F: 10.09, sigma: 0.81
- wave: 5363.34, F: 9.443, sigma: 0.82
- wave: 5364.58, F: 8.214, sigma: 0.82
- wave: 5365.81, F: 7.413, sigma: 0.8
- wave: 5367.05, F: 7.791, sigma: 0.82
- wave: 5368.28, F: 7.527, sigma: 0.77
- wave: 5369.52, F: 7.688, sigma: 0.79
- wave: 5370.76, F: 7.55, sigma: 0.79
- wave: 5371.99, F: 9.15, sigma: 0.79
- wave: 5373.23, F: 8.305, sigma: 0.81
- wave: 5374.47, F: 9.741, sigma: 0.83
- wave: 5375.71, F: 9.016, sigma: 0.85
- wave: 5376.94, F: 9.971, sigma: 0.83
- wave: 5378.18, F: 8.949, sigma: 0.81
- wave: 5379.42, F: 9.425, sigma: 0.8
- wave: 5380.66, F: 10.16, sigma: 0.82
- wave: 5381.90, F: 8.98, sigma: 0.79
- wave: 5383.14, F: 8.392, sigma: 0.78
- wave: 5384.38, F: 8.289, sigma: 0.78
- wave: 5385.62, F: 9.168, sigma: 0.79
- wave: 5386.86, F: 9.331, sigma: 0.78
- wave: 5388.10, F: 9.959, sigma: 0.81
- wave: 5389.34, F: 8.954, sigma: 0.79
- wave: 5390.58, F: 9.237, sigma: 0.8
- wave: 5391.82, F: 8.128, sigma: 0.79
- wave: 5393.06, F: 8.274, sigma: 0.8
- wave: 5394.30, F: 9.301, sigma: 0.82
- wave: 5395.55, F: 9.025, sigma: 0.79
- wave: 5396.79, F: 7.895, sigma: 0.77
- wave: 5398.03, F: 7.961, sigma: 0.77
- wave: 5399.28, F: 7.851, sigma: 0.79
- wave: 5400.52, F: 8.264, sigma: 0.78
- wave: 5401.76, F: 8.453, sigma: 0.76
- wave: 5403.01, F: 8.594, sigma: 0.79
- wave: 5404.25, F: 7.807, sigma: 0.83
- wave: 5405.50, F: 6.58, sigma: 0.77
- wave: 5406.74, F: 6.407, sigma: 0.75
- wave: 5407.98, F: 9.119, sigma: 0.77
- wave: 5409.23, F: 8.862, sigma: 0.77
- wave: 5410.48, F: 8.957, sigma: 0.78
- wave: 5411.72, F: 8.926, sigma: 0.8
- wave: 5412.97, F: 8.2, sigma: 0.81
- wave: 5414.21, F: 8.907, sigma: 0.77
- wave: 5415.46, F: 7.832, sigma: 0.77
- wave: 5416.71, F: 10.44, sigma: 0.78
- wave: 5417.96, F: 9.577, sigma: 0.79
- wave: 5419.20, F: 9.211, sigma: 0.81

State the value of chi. -0.65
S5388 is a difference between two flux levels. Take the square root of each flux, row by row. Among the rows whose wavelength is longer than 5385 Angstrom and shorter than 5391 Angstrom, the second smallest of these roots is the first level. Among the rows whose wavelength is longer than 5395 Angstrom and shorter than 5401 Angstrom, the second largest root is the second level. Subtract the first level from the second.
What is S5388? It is -0.15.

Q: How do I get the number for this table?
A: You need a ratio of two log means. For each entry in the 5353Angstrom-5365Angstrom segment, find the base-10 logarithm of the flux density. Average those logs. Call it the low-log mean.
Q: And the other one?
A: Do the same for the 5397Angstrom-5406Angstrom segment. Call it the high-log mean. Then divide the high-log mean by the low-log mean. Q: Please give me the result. 0.925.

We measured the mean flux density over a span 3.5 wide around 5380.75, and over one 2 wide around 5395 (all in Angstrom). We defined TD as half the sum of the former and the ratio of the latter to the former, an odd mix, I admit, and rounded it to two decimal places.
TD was 5.24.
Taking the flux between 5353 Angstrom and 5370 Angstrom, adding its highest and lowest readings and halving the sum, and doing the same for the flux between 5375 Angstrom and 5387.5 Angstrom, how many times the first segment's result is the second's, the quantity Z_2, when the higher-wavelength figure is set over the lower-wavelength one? 1.04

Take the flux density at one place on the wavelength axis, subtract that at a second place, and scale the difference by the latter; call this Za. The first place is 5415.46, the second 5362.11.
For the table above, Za -0.22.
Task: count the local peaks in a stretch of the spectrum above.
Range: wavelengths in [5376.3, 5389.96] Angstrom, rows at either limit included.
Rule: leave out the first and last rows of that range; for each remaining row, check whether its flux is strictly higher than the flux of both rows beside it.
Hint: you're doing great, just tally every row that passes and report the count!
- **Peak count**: 2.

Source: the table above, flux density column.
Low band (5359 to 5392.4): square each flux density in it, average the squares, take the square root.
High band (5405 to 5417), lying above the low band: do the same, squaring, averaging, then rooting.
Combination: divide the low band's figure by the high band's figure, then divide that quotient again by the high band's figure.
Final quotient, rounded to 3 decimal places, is 0.123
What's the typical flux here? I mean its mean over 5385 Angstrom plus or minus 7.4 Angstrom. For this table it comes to 9.1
